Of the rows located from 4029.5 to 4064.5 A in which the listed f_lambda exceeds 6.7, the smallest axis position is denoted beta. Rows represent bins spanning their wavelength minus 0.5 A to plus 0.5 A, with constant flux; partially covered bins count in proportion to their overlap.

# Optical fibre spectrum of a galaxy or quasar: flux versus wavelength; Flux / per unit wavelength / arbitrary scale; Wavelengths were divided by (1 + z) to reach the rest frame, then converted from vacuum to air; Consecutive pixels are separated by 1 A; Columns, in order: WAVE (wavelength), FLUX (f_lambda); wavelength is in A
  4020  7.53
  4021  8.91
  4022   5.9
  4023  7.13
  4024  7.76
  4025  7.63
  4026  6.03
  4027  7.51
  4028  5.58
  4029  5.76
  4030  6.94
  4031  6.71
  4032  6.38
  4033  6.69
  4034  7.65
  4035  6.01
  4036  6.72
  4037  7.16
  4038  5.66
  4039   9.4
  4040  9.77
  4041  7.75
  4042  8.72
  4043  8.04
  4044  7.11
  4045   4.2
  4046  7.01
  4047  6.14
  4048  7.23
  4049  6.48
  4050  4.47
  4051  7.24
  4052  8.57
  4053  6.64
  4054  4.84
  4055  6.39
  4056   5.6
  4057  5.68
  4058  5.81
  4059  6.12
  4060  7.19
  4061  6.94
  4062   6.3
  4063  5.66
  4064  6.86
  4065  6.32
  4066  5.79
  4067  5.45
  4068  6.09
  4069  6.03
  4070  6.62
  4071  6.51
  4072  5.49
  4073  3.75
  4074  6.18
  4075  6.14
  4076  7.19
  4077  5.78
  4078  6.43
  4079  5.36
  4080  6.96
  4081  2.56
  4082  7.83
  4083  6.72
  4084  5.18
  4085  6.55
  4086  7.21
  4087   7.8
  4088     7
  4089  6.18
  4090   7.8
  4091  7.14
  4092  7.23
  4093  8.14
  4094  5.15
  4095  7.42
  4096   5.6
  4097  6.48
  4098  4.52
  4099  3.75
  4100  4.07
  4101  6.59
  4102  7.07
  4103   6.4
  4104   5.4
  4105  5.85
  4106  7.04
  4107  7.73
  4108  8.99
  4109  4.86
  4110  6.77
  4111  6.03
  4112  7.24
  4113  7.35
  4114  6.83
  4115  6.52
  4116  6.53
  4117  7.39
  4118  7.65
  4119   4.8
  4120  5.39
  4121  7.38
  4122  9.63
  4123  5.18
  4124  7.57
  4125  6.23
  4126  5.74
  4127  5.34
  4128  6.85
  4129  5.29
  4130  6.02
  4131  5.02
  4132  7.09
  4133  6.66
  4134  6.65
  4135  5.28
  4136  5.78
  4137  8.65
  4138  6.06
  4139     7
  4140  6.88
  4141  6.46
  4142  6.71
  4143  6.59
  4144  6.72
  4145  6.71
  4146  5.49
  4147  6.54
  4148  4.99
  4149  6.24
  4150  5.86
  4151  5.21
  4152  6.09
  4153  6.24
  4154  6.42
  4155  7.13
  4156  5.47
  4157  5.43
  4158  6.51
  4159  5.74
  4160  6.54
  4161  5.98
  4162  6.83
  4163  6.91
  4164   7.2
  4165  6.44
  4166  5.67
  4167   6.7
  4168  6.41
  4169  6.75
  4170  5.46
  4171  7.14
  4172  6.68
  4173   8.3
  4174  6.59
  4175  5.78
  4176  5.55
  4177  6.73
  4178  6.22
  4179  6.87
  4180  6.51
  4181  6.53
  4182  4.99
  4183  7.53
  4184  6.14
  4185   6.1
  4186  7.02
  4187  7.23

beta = 4030 A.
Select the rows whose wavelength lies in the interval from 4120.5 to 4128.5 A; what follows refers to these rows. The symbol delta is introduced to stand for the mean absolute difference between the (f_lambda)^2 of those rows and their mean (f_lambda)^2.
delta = 15.6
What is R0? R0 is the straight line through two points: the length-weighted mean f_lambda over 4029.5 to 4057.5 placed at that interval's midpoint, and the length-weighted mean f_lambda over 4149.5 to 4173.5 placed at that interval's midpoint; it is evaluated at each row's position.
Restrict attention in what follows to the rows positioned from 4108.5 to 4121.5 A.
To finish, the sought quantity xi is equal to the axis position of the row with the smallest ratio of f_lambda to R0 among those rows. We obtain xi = 4119 A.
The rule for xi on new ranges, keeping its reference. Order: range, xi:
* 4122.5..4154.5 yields 4131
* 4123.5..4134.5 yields 4131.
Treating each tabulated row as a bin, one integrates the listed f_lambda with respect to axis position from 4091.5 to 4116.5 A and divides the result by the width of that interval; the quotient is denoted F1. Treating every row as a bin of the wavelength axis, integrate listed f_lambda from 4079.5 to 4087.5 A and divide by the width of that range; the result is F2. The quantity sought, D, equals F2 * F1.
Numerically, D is 41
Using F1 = 6.4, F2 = 6.4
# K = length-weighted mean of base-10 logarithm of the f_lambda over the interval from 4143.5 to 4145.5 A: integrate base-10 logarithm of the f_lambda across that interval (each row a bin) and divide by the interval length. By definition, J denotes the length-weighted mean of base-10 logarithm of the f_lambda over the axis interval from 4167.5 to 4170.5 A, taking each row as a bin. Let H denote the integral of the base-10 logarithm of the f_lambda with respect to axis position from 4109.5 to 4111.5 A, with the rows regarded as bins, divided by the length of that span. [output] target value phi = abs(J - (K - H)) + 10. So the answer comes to 10.77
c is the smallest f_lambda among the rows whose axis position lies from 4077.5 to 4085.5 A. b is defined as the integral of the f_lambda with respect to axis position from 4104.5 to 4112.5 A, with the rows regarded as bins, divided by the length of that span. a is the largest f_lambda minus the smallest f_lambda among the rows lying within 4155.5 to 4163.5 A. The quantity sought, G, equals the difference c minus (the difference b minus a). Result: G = -2.8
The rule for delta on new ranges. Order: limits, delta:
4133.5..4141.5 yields 9.5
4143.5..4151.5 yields 6.9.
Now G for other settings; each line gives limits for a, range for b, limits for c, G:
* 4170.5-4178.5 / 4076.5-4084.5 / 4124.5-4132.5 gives 1.9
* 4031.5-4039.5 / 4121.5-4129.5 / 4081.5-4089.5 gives 2.4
